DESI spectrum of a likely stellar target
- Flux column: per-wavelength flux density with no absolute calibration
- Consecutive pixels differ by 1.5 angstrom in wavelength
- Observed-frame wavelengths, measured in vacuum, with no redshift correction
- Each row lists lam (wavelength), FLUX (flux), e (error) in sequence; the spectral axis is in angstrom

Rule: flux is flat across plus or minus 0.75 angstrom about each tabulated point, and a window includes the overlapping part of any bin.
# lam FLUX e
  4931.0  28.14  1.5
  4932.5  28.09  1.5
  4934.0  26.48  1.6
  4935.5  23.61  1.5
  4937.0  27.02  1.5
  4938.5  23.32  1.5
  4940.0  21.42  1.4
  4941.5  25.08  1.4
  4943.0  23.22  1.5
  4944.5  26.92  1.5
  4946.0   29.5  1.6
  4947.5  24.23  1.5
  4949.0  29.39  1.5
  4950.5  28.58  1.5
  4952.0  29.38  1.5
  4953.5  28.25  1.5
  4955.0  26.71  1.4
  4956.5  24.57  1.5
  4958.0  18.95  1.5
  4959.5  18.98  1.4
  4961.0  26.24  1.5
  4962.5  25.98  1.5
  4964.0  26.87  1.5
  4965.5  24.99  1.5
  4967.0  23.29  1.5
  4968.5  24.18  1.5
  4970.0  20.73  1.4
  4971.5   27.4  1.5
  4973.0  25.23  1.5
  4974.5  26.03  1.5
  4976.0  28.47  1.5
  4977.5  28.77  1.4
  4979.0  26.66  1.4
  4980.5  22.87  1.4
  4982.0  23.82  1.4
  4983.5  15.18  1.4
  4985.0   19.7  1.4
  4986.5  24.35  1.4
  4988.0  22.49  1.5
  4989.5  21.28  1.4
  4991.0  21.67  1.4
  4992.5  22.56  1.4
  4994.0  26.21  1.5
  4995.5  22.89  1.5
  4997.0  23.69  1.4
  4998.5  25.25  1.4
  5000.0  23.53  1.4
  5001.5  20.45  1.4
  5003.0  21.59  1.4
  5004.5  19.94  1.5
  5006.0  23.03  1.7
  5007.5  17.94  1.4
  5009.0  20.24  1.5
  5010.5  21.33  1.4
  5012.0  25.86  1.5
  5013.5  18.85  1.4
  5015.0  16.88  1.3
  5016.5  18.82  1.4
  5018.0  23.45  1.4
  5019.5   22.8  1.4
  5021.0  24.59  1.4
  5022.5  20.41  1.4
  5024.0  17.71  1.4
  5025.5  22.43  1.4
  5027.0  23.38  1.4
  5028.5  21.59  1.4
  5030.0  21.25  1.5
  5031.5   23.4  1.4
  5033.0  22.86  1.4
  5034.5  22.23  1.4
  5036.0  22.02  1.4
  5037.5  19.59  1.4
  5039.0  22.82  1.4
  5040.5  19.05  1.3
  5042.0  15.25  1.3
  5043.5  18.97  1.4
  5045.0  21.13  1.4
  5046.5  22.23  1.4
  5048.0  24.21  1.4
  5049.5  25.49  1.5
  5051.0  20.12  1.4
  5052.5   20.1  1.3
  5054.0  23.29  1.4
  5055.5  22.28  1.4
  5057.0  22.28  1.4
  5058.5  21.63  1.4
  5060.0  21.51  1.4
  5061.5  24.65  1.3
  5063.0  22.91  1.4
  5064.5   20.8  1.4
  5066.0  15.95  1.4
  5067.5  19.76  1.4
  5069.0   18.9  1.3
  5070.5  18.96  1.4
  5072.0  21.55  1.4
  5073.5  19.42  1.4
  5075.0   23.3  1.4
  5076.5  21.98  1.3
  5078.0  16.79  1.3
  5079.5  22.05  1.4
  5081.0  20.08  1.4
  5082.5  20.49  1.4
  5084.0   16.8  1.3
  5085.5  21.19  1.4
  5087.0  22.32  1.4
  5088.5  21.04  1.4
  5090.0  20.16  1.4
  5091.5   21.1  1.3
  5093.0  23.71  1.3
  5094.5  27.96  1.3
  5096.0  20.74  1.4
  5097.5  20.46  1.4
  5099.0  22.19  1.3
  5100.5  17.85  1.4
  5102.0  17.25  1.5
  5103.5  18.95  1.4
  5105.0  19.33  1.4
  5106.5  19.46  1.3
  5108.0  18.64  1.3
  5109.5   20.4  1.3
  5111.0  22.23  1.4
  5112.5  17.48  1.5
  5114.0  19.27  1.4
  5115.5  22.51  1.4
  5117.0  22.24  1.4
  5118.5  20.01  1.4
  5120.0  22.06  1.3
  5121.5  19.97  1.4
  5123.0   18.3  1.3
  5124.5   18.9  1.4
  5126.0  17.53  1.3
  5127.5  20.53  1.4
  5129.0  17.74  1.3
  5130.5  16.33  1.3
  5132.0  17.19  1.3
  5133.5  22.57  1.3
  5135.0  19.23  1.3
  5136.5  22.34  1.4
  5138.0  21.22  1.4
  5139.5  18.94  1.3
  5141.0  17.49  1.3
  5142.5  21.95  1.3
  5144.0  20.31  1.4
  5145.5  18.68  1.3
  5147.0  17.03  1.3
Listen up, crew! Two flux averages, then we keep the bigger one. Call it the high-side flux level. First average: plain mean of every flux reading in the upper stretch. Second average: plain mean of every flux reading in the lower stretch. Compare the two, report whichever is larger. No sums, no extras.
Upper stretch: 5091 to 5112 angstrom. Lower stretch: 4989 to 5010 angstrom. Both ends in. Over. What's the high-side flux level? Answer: 22.2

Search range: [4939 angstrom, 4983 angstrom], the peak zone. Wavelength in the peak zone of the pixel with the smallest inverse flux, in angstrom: 4946.0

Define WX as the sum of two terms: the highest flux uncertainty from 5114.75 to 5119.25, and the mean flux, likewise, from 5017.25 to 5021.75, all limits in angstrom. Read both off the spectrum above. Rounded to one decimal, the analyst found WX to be 25.0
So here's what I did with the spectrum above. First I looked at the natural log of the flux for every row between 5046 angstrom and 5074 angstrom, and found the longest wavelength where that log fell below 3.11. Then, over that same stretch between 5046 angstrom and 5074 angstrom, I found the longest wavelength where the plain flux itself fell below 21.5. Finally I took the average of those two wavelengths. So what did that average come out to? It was 5073.5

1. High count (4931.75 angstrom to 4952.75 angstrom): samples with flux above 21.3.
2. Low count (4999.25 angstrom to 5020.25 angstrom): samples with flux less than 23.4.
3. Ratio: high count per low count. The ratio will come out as 1.3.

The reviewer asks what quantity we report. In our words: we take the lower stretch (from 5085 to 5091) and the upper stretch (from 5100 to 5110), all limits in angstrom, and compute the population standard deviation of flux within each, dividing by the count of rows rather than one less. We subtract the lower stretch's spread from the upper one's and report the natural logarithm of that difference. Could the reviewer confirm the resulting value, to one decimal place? -1.6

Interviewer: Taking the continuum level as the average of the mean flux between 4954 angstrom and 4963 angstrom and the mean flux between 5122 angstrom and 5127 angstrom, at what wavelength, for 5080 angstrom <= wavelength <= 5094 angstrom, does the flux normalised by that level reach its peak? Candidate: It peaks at 5093.0 angstrom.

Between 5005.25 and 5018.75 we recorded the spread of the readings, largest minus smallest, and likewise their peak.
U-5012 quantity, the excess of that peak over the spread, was 16.9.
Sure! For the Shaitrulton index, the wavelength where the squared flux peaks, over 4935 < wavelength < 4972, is 4946.0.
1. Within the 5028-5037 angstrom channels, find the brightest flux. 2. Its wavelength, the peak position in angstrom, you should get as 5031.5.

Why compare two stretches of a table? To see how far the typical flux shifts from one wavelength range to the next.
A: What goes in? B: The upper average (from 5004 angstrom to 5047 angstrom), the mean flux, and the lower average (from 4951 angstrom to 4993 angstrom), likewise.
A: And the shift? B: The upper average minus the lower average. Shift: -3.1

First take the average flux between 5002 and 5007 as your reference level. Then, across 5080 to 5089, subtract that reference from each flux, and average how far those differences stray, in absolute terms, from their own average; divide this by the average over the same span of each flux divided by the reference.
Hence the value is 1.3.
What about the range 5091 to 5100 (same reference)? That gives 2.0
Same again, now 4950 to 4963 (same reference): 2.5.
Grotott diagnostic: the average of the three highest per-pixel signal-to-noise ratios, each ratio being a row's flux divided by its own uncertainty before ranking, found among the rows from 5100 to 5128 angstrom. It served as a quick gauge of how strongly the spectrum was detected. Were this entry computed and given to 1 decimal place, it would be 16.3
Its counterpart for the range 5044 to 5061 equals 17.0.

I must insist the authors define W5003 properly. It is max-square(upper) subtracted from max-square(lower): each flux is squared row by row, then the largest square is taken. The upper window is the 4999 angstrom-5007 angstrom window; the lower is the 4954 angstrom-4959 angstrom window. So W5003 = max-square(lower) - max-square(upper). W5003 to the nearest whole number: 160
